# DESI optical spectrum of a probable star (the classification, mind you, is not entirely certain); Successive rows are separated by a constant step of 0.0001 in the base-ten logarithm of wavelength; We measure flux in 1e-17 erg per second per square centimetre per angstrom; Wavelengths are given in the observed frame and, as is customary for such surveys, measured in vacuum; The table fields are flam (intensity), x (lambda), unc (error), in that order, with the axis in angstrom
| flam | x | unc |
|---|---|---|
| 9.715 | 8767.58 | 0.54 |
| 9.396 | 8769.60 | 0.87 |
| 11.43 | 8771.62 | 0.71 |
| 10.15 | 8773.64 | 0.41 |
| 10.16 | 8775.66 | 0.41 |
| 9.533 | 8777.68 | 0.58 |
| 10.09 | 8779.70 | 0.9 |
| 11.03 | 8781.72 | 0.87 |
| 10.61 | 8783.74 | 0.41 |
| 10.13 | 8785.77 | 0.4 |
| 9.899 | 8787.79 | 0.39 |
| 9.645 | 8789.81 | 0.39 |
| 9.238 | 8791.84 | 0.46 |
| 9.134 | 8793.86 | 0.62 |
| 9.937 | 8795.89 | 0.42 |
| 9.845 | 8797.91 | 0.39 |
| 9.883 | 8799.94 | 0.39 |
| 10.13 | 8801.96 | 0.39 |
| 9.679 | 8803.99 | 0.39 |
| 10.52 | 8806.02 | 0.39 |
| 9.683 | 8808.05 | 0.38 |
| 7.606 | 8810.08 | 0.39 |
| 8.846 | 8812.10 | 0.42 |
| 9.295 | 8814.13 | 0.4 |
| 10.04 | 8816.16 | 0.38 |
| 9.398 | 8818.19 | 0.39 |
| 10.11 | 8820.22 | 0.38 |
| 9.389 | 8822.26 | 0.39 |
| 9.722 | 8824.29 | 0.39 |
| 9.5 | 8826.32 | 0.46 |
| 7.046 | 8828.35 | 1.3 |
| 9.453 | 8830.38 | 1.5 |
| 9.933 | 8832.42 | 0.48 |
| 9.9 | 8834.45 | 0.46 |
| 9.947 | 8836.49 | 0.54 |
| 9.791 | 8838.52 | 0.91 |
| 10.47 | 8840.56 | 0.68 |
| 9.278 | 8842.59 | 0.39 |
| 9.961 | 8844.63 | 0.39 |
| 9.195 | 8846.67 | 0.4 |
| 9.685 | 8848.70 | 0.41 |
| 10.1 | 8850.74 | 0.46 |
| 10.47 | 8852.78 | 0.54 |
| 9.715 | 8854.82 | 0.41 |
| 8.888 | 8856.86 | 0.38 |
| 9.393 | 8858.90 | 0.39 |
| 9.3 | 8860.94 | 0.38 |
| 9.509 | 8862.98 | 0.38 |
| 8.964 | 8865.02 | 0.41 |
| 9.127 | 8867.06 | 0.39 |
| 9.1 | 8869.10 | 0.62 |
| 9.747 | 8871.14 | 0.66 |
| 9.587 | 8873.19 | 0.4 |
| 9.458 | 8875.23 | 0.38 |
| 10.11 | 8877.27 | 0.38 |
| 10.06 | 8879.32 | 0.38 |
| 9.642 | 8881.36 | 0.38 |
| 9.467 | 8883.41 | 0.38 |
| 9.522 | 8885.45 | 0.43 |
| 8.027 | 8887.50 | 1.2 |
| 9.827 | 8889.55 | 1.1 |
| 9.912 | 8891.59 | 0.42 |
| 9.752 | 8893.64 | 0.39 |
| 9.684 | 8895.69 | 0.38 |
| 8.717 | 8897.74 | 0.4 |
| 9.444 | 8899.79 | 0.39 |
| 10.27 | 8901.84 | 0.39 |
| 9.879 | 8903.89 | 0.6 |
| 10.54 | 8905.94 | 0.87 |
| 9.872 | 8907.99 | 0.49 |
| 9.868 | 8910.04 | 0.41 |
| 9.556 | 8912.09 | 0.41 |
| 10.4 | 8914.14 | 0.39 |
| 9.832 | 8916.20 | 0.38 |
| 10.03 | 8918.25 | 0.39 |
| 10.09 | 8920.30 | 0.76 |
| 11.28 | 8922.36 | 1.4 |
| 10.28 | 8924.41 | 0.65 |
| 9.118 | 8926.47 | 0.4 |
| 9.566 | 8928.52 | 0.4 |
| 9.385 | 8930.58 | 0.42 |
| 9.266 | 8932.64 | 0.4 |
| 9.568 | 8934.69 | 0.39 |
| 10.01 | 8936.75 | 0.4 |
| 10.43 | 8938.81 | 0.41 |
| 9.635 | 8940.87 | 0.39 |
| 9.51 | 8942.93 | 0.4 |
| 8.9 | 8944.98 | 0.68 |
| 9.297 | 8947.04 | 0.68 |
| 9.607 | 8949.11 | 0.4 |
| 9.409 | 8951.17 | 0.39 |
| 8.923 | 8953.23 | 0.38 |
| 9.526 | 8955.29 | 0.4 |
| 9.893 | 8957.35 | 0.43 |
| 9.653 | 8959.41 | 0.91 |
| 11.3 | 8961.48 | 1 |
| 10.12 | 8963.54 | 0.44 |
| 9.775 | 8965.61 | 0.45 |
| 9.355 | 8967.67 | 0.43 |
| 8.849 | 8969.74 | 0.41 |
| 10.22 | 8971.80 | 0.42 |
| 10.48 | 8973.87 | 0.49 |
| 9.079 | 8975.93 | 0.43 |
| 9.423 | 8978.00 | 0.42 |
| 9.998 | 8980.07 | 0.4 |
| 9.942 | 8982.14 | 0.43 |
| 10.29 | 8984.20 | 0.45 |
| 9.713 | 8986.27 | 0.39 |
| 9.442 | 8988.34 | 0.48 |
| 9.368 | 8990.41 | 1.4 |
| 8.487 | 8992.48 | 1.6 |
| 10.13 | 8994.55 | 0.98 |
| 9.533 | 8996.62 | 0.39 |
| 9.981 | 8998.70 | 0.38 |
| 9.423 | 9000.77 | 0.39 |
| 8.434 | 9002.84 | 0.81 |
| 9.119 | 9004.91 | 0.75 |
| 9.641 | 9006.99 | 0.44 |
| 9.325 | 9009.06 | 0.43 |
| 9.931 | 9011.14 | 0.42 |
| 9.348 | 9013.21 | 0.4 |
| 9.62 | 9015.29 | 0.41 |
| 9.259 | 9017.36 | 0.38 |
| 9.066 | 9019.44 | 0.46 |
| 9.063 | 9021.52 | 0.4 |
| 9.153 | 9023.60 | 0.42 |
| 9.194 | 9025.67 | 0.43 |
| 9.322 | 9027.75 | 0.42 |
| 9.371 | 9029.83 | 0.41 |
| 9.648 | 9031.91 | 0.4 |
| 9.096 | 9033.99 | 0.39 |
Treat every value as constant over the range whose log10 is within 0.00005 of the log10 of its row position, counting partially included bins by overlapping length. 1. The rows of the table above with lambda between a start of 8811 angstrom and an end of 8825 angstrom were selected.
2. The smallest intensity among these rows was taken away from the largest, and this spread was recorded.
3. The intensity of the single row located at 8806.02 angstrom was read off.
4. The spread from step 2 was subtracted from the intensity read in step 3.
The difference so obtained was 9.3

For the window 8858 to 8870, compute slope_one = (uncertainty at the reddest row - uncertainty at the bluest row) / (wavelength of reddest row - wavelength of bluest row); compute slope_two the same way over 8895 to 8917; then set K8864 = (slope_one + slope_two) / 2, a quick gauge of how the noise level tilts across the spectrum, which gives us 0.0113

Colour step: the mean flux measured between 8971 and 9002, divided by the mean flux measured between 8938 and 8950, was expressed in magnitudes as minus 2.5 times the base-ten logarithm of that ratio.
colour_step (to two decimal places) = -0.02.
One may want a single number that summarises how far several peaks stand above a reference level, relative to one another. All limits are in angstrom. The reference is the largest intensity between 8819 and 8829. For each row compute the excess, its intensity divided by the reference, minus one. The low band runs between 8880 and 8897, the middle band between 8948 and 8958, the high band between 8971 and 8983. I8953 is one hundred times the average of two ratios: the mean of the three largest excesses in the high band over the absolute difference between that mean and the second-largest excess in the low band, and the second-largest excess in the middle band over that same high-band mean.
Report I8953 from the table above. -190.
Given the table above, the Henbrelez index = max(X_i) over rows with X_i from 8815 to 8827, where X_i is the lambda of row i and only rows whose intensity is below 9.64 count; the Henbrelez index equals 8826.32 angstrom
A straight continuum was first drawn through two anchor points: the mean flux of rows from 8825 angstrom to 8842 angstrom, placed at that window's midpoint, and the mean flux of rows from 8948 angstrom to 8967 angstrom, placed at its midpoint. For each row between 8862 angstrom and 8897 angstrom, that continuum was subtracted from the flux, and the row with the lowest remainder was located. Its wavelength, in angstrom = 8887.50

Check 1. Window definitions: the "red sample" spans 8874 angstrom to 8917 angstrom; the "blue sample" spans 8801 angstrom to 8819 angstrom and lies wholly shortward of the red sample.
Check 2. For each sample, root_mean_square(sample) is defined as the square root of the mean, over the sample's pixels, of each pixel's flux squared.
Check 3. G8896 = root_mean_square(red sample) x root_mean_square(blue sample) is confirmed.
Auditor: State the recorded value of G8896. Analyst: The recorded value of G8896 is 92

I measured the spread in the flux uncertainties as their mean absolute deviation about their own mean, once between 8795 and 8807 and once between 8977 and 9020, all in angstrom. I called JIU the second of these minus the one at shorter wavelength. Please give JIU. 0.24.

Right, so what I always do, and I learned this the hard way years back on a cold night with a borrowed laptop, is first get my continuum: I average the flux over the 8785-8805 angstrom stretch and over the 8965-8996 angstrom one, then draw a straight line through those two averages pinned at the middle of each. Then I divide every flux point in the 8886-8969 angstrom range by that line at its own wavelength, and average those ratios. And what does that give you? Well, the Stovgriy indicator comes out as 1.01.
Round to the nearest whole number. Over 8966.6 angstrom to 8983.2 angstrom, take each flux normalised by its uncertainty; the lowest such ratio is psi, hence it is 21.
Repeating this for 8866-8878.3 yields 15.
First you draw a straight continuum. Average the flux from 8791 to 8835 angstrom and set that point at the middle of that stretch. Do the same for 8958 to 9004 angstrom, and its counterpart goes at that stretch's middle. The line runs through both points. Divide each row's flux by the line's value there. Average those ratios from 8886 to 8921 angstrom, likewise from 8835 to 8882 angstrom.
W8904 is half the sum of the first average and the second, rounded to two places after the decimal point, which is 1.01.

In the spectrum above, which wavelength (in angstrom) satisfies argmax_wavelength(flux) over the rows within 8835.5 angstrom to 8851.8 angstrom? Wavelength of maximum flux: 8840.56 angstrom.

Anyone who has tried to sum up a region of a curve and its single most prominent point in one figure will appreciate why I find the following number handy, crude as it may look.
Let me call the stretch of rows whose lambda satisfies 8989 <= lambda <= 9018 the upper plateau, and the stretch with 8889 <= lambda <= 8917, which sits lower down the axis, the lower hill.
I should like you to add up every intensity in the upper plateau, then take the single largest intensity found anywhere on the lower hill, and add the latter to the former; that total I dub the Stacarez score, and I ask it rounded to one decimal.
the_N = 142.1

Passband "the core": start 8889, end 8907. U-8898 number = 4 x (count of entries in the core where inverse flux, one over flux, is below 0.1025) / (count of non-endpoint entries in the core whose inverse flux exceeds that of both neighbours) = 10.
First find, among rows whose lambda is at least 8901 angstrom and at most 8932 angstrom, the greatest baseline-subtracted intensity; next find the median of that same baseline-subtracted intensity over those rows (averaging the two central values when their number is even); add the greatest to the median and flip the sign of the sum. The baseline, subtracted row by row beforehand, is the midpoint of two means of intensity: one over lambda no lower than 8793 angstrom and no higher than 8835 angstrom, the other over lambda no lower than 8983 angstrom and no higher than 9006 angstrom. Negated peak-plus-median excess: -2.2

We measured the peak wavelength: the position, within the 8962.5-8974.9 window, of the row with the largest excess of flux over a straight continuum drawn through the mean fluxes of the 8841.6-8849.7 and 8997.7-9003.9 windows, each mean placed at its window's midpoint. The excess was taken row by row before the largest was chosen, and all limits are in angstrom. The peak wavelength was 8973.87 angstrom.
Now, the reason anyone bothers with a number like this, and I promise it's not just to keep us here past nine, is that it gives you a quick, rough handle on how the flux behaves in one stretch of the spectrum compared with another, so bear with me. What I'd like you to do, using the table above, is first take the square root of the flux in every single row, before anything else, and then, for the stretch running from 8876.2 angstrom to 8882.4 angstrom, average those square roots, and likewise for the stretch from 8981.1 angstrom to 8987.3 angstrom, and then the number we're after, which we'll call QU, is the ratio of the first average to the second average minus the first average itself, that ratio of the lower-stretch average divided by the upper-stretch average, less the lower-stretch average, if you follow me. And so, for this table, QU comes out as -2.15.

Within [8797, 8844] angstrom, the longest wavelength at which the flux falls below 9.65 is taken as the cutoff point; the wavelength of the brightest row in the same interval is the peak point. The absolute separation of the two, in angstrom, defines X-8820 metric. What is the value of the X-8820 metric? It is 36.6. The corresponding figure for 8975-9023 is 37.3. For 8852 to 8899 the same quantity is 45.0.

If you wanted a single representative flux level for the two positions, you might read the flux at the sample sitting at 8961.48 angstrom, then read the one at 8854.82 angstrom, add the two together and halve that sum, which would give 10.5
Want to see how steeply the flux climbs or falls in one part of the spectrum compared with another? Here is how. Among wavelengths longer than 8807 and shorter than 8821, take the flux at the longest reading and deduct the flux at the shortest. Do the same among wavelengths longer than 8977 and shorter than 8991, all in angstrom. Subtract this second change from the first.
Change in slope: 0.48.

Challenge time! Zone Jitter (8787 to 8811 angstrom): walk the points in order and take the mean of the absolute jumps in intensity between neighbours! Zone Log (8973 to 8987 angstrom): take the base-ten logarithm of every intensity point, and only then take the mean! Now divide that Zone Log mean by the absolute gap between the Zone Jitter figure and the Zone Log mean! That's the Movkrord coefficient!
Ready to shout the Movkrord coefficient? 2.3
